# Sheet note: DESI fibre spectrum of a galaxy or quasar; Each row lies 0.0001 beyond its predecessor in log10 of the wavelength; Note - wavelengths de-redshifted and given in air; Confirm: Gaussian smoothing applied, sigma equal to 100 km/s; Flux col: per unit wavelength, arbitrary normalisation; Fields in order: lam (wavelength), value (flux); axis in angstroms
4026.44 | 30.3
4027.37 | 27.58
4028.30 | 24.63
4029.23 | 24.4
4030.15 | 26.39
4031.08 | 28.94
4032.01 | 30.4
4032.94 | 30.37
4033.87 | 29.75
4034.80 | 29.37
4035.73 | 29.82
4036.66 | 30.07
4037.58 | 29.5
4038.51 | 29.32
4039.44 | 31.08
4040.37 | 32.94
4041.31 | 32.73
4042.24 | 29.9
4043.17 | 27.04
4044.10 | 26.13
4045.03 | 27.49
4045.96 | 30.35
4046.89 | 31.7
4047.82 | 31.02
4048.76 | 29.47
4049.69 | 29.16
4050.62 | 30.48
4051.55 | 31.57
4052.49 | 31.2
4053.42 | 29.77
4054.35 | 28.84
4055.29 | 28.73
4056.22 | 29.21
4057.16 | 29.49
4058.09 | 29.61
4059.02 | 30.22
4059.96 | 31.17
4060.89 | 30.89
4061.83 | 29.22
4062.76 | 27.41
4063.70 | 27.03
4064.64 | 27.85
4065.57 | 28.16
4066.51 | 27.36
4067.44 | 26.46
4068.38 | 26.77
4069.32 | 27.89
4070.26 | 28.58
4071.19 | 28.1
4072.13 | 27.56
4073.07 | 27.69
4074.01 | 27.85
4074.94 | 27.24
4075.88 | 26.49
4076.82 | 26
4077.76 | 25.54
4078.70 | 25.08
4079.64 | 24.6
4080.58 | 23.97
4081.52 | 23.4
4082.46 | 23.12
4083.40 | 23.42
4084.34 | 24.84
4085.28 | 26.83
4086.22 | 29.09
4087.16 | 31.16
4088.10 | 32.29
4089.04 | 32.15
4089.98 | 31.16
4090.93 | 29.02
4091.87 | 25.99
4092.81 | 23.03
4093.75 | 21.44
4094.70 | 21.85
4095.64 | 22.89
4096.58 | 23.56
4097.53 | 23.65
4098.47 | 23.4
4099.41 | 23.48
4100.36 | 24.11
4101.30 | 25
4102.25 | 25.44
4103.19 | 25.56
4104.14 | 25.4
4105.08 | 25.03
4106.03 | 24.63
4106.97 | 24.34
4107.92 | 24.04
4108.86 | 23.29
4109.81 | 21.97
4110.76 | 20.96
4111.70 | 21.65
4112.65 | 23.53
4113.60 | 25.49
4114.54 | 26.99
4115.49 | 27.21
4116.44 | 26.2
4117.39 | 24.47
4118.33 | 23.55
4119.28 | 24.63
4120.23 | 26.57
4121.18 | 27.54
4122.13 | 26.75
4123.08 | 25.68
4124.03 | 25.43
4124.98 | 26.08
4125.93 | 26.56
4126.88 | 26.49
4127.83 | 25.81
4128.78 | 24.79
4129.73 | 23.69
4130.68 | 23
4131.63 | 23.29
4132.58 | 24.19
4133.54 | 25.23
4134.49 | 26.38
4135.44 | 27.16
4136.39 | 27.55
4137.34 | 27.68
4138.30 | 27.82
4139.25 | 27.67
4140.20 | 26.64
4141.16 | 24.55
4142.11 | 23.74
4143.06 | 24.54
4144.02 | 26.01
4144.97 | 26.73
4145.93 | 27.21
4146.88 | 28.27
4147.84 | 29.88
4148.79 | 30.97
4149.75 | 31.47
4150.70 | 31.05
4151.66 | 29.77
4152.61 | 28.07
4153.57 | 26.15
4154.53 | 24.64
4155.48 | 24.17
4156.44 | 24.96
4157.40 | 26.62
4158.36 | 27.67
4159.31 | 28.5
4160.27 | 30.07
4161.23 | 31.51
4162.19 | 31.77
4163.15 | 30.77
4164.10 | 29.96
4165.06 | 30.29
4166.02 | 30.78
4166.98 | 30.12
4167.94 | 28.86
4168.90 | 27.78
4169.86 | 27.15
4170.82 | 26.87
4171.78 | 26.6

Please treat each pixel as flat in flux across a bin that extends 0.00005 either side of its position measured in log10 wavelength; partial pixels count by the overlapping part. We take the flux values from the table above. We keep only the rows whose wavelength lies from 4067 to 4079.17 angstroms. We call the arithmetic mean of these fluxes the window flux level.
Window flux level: 27.0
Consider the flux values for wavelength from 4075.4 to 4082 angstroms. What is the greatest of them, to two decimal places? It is 26.49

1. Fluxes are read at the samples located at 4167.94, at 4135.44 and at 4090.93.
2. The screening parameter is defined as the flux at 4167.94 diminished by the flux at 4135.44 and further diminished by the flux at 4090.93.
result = -27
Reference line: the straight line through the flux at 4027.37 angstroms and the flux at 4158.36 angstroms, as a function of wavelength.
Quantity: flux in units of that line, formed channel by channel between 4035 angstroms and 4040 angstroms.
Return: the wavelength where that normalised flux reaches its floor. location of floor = 4038.51 angstroms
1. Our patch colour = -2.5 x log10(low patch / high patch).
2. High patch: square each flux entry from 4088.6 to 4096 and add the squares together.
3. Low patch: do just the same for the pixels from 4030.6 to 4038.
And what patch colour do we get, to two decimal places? -0.27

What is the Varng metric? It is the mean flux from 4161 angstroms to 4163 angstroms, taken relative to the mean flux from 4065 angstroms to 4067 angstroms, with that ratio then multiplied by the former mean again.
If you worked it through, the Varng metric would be 36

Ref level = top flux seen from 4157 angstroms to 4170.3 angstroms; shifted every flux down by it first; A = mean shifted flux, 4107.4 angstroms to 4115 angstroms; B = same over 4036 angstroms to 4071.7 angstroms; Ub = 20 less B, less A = 30.7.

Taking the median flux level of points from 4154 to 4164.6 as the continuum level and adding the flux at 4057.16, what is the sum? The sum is 58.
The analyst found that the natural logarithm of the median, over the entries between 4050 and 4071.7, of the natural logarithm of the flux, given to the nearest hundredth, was 1.21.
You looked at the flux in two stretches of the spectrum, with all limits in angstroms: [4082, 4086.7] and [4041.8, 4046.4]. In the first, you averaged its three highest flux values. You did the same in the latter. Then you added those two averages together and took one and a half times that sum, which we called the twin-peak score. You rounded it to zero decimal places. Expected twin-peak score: 84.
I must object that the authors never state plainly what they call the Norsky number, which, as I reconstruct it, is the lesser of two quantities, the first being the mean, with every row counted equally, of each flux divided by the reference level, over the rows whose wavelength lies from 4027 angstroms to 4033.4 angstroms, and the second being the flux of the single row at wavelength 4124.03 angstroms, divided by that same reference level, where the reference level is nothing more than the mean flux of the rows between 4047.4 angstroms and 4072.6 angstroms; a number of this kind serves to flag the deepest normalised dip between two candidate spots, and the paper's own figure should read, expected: 0.88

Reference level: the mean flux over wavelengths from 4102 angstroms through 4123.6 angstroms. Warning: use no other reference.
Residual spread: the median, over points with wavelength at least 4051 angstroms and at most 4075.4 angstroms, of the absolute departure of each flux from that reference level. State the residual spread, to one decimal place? 3.5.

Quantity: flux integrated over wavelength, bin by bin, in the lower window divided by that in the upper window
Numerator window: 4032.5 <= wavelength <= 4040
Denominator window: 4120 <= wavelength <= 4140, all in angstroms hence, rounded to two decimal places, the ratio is 0.43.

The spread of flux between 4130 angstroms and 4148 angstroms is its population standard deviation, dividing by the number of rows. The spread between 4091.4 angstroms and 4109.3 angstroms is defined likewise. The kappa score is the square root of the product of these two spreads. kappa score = 1.5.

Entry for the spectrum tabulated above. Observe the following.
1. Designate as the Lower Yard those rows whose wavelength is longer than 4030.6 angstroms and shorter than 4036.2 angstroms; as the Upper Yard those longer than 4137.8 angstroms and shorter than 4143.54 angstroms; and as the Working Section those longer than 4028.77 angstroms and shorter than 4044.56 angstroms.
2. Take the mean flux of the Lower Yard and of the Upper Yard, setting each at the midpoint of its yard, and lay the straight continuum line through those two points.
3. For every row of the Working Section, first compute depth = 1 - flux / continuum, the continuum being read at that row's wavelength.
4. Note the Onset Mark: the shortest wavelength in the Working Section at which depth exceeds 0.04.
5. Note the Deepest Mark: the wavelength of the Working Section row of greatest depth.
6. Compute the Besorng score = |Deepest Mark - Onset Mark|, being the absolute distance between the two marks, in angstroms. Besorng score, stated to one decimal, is 0.0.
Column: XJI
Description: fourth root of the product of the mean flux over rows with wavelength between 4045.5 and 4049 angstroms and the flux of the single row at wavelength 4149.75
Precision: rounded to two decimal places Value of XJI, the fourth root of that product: 5.57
